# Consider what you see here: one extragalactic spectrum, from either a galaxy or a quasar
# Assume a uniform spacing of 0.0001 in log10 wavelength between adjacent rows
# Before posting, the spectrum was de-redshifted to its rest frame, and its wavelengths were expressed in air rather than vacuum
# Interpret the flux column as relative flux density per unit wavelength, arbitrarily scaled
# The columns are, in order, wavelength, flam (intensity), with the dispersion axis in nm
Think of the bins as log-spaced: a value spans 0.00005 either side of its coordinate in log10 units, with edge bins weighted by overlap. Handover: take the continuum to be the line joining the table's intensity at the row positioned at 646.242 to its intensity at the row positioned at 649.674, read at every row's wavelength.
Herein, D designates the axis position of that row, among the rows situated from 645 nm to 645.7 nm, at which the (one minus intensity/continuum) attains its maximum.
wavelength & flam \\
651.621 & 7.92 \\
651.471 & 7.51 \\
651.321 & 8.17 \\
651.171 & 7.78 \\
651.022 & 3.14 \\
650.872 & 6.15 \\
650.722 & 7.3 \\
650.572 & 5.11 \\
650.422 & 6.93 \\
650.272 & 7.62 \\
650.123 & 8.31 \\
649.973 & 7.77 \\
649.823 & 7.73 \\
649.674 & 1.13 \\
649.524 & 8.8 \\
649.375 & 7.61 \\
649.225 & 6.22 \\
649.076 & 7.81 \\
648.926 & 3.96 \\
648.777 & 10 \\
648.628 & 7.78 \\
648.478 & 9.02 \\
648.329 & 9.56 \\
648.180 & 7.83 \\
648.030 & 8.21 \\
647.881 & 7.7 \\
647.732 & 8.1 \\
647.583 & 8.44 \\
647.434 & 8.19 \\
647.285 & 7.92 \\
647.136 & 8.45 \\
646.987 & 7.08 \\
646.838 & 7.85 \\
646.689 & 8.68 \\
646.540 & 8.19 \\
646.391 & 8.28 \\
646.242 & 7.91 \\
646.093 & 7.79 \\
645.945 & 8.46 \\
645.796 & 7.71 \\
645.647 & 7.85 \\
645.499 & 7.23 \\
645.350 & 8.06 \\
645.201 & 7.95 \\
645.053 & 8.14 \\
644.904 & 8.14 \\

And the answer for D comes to 645.499 nm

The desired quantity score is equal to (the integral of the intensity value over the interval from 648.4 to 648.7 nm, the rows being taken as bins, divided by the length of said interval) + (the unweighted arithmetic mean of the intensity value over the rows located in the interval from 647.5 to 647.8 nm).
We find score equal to 16.7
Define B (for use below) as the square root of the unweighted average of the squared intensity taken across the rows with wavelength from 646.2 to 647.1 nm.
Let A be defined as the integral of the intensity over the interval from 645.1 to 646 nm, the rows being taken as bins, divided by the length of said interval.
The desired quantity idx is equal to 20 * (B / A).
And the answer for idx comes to 20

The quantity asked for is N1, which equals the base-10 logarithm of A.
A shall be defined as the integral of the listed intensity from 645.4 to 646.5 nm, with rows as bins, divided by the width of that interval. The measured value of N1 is 0.90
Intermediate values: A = 7.9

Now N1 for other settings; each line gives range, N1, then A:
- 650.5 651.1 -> 0.74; 5.4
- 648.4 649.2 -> 0.88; 7.6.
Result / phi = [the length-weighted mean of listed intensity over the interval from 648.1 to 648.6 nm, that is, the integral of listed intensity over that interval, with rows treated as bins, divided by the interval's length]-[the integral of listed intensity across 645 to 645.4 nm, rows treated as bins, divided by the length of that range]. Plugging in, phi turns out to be 0.6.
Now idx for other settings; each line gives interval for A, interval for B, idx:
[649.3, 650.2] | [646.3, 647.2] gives 23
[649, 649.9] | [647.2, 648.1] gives 25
